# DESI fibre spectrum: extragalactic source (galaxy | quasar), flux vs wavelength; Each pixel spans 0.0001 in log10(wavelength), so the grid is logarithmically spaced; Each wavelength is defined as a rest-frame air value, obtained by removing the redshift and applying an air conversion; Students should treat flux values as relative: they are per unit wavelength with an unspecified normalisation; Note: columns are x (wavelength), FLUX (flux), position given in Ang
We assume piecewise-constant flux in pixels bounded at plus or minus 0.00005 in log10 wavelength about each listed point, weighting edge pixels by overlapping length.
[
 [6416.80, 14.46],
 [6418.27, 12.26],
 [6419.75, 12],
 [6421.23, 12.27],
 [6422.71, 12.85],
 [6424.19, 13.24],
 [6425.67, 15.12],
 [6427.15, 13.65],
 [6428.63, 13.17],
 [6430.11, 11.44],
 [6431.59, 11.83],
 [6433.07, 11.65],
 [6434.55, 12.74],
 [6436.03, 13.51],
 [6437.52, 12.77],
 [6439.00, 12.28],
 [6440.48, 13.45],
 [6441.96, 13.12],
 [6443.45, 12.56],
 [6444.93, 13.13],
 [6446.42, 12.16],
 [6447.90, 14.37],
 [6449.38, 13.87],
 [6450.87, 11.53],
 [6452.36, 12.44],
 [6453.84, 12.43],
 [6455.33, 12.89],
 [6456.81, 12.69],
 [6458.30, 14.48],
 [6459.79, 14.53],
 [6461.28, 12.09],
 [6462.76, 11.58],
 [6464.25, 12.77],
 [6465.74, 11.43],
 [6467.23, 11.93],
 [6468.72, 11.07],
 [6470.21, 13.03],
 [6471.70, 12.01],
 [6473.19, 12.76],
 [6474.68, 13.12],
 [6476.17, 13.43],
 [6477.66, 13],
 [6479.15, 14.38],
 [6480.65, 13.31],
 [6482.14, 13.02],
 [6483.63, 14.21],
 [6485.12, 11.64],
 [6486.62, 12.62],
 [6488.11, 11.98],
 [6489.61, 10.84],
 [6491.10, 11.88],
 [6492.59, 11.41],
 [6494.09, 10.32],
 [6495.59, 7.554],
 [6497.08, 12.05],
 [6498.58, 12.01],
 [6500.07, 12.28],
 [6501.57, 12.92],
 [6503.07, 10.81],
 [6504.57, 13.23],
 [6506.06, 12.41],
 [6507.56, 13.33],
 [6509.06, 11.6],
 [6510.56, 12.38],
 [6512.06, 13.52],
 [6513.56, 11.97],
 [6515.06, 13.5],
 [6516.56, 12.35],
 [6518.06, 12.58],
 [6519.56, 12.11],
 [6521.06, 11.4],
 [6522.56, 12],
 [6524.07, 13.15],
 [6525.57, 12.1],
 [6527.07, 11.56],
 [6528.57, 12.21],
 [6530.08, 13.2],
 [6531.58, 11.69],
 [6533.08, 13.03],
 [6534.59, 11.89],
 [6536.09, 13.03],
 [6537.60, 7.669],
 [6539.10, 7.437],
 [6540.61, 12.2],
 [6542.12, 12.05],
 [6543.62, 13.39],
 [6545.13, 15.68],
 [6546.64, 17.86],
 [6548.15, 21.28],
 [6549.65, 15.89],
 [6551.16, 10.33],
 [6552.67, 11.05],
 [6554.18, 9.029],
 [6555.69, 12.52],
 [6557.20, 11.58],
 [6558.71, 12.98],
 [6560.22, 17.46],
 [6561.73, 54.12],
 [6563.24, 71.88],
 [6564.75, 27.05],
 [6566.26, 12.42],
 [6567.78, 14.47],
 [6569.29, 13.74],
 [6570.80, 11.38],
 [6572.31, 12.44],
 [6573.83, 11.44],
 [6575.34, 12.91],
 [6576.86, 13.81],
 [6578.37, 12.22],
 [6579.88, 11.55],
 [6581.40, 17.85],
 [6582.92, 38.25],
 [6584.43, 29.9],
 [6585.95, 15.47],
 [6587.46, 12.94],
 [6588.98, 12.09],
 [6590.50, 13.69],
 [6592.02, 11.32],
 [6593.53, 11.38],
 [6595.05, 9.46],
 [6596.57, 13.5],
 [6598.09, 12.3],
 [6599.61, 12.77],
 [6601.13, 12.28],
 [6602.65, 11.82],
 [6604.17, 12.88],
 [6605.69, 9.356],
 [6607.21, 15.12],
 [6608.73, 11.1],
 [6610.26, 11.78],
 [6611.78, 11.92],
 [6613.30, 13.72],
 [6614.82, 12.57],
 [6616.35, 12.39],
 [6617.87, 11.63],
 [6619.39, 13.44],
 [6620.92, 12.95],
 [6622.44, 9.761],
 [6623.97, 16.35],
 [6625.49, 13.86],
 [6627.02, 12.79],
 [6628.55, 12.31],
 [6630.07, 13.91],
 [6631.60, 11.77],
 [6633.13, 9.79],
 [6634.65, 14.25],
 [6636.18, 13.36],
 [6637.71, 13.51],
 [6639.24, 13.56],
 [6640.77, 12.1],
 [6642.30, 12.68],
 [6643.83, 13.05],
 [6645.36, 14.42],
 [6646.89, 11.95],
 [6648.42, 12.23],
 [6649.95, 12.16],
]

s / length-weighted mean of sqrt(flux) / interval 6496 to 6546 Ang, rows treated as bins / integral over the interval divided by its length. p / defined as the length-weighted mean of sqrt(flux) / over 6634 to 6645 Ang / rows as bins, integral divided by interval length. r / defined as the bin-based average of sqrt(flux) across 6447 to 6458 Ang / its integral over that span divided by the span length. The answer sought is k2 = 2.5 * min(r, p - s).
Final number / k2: 0.4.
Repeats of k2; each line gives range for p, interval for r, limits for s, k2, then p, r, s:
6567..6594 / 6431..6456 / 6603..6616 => 0.9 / 3.86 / 3.57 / 3.50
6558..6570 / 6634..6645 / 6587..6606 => 3.8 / 4.99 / 3.64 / 3.46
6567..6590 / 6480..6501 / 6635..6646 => 0.7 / 3.92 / 3.43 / 3.64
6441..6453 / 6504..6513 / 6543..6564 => -1.8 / 3.59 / 3.57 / 4.33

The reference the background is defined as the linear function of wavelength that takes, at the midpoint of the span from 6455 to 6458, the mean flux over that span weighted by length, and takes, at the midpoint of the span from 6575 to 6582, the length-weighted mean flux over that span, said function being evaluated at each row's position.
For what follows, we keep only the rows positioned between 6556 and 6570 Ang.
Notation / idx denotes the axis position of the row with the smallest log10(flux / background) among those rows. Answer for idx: 6557.20 Ang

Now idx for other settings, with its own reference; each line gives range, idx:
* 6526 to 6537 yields 6527.07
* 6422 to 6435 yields 6430.11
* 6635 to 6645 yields 6640.77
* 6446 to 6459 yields 6450.87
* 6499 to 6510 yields 6503.07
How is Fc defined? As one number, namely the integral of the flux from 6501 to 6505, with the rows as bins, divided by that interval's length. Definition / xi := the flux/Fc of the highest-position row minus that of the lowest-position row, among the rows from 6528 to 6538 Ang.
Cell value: -0.37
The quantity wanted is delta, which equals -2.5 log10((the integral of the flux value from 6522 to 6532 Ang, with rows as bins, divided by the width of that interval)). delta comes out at -2.72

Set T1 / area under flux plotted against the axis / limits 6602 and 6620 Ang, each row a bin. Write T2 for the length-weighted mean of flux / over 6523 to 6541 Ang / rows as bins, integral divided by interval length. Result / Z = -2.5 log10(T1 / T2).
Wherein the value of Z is -3.20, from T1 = 222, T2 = 11.6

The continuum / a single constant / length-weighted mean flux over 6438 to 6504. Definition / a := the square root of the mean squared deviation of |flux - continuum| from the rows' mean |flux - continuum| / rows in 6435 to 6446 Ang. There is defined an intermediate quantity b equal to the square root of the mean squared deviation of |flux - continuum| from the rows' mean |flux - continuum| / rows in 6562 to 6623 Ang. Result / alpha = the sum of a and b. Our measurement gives 11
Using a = 0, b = 10.2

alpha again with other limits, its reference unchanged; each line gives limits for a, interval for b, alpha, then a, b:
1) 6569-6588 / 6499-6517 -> 8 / 8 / 0.5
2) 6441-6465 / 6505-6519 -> 1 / 1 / 0.4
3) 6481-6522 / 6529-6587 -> 13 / 1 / 11.9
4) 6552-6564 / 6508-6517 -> 22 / 22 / 0.4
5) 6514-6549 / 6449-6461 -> 3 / 2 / 0.8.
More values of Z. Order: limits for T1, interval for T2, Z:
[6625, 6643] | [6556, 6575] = -2.54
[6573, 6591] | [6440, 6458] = -3.43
